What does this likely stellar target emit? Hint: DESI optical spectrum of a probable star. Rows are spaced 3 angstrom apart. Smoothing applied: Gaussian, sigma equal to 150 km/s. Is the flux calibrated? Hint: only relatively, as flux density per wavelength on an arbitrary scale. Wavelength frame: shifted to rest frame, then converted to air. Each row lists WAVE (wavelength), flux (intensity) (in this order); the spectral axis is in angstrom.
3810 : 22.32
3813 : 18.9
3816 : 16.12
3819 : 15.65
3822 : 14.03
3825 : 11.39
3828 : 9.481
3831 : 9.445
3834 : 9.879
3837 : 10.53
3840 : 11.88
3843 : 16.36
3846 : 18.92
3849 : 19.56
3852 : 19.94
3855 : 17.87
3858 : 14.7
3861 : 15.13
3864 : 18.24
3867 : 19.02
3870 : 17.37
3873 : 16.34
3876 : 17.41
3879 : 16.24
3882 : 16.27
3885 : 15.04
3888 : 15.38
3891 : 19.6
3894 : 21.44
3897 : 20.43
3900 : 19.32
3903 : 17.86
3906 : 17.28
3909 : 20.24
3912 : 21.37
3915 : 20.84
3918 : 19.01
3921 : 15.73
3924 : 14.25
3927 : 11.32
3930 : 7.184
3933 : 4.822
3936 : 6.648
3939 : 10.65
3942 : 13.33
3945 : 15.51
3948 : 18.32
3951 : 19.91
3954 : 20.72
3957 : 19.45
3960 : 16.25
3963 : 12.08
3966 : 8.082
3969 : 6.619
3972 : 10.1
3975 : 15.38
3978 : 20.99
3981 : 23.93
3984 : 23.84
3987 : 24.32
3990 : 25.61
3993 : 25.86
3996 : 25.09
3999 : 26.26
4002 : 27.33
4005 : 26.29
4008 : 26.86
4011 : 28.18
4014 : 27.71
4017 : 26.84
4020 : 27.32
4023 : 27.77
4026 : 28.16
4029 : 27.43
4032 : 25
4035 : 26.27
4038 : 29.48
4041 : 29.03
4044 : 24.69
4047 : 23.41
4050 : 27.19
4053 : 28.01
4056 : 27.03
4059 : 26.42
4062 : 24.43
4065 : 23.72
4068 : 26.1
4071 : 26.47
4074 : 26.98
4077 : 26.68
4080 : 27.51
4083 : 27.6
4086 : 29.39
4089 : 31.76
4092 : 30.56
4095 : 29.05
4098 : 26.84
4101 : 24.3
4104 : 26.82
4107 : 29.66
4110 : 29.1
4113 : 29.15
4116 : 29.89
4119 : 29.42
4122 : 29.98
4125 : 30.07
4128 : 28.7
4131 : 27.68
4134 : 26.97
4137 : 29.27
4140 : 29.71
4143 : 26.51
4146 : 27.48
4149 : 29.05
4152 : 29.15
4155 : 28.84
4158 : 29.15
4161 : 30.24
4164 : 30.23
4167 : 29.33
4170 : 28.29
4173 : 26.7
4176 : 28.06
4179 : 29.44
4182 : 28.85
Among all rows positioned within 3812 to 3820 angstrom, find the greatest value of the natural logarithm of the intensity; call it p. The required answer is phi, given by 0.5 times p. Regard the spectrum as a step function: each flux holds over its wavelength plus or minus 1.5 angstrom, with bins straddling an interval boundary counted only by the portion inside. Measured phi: 1.47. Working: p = 2.9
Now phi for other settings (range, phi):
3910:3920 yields 1.53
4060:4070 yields 1.63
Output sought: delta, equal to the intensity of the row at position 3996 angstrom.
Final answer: 25.09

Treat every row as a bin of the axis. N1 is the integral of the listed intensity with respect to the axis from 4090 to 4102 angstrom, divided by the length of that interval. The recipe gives 28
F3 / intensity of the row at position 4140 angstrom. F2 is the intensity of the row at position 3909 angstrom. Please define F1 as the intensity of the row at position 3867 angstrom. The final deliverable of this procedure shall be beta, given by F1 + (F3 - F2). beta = 28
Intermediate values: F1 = 19.02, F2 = 20.24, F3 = 29.71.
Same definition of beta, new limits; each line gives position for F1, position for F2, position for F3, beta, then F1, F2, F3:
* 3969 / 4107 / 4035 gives 3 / 6.619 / 29.66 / 26.27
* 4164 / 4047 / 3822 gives 21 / 30.23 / 23.41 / 14.03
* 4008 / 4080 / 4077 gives 26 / 26.86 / 27.51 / 26.68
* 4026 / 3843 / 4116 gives 42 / 28.16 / 16.36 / 29.89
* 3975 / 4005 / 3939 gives 0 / 15.38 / 26.29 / 10.65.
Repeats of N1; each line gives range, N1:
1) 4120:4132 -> 29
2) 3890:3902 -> 20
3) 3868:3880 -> 17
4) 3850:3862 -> 17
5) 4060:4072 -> 25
